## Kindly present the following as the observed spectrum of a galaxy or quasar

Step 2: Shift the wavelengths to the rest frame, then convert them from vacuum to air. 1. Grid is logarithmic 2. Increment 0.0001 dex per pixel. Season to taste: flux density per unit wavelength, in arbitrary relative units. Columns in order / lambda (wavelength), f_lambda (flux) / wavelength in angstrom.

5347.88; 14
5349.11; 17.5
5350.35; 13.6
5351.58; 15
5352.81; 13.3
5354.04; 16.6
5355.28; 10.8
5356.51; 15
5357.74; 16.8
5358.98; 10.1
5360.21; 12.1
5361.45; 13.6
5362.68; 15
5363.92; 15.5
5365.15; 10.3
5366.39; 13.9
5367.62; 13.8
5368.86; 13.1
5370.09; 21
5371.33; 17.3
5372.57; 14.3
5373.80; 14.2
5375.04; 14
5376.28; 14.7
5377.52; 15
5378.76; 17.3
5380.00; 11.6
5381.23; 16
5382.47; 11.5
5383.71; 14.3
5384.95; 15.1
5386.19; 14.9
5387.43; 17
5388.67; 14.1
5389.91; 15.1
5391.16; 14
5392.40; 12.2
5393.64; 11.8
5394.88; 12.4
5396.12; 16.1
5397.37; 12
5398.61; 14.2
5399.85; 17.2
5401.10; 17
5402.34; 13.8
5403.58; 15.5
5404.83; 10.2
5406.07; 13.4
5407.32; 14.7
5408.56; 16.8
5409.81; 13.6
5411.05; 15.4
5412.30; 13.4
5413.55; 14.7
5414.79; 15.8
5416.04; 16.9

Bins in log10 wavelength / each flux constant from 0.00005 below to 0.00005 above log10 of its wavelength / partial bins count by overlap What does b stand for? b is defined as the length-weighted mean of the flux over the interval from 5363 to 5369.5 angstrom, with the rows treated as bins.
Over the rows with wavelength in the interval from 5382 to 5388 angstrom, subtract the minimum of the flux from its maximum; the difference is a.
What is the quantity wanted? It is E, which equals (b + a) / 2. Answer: 9.5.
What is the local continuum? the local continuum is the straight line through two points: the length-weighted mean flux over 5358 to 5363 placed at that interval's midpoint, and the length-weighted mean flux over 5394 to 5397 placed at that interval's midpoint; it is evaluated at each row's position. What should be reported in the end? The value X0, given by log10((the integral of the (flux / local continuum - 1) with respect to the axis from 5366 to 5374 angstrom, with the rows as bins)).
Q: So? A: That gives 0.16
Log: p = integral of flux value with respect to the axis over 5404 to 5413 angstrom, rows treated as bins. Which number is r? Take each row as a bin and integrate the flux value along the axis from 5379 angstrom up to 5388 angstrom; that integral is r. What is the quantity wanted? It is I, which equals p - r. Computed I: -5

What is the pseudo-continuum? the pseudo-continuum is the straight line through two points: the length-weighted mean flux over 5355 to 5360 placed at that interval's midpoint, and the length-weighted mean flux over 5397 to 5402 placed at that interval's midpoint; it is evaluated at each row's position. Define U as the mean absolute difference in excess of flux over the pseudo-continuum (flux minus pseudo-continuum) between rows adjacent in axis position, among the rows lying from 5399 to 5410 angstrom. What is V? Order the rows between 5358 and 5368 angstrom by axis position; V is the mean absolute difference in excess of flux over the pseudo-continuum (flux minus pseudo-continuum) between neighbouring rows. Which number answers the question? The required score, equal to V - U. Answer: -0.5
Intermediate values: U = 2.5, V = 2.02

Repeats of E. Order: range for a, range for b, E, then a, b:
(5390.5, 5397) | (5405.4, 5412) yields 9.5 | 4.3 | 14.7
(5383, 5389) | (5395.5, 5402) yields 9.1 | 2.9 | 15.2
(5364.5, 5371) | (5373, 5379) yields 12.8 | 10.7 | 14.9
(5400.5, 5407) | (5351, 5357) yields 10.5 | 6.8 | 14.1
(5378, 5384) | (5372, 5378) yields 10.1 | 5.8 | 14.4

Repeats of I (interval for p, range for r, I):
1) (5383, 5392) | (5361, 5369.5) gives 17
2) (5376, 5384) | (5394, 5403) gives -17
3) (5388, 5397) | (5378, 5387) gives -7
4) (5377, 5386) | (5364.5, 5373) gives 4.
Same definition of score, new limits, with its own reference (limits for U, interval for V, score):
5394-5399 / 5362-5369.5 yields -1.3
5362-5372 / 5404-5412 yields -0.8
